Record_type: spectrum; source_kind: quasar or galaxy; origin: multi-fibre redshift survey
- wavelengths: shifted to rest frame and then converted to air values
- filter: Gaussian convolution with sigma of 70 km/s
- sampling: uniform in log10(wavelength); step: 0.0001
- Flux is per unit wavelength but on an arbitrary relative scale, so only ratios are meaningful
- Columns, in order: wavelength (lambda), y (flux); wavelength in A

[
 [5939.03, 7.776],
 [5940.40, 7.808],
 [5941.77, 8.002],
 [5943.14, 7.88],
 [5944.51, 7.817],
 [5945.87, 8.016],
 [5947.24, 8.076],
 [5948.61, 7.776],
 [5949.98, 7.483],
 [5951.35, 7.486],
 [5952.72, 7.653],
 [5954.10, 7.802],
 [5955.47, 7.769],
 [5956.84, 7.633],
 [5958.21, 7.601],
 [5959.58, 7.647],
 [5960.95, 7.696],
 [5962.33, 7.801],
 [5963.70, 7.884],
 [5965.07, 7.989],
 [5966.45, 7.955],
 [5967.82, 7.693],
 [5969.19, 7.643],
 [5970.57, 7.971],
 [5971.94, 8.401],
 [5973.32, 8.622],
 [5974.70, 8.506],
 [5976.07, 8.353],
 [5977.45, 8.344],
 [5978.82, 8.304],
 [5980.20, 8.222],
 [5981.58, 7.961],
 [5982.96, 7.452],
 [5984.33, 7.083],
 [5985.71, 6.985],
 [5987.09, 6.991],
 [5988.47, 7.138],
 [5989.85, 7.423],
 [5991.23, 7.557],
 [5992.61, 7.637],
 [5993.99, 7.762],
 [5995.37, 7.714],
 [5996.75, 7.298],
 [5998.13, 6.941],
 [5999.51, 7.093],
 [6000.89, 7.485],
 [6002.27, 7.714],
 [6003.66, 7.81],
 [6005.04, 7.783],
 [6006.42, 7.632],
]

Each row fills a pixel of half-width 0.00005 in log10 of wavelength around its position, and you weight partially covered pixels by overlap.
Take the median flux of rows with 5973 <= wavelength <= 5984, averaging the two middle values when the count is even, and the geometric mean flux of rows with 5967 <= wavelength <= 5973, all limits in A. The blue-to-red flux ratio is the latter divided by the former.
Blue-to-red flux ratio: 0.95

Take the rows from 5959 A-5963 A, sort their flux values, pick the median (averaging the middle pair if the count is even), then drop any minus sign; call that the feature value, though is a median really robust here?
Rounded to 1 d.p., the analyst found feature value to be 7.7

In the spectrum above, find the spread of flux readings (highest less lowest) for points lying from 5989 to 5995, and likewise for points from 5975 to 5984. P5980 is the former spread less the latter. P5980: -0.6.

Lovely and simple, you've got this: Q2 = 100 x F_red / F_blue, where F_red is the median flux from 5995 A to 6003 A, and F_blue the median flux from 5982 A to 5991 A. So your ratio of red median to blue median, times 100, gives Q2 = 104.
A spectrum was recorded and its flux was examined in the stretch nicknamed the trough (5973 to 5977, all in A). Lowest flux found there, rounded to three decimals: 8.353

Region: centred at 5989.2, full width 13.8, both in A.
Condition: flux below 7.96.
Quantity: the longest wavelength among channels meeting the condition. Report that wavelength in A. 5995.37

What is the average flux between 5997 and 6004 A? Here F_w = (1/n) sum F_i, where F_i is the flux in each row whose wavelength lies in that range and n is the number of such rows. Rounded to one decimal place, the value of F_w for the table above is 7.4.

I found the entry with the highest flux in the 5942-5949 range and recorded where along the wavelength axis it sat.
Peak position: 5947.24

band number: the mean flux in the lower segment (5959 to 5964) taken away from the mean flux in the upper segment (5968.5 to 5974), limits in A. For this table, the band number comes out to 0.4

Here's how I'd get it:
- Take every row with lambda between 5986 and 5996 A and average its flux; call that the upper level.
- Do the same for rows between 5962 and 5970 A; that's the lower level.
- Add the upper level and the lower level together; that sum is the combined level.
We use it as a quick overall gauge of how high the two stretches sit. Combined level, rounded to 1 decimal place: 15.3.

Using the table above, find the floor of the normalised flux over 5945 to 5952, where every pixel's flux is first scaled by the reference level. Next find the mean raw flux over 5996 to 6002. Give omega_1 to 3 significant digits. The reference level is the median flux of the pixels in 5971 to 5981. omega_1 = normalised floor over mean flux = 0.124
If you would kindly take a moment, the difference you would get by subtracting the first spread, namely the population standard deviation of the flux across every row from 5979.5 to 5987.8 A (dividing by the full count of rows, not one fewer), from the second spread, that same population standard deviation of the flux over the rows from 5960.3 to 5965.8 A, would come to -0.38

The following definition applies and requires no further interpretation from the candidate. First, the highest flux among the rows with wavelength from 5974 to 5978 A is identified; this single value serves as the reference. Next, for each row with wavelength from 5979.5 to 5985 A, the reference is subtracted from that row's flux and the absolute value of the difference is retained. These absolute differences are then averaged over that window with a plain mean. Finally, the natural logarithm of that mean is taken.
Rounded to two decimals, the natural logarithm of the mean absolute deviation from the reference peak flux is -0.19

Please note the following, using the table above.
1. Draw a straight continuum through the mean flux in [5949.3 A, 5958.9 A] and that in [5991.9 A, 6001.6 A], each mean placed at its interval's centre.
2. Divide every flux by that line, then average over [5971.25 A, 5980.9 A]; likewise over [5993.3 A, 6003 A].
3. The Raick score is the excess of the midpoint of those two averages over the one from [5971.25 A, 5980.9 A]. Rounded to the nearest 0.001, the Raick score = -0.057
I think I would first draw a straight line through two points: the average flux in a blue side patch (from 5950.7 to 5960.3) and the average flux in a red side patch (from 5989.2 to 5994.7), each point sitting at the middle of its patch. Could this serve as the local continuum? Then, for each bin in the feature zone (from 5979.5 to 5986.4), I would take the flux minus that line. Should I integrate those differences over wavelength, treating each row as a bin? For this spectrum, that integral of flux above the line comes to -0.5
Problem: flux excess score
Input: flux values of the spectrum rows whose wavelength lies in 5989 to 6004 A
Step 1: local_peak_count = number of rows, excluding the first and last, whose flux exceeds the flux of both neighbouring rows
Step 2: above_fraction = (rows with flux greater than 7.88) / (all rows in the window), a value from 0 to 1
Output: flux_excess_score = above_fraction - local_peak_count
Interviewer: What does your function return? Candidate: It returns -1.0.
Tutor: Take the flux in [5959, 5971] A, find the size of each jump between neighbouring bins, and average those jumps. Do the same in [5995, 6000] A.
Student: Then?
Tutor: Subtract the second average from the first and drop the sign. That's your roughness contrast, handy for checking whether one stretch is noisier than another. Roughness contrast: 0.181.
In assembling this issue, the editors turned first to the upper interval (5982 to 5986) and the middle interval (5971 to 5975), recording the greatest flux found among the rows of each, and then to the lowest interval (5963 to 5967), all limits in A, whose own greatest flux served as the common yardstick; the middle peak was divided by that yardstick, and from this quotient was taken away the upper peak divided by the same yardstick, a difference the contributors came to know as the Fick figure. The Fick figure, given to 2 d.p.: 0.15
